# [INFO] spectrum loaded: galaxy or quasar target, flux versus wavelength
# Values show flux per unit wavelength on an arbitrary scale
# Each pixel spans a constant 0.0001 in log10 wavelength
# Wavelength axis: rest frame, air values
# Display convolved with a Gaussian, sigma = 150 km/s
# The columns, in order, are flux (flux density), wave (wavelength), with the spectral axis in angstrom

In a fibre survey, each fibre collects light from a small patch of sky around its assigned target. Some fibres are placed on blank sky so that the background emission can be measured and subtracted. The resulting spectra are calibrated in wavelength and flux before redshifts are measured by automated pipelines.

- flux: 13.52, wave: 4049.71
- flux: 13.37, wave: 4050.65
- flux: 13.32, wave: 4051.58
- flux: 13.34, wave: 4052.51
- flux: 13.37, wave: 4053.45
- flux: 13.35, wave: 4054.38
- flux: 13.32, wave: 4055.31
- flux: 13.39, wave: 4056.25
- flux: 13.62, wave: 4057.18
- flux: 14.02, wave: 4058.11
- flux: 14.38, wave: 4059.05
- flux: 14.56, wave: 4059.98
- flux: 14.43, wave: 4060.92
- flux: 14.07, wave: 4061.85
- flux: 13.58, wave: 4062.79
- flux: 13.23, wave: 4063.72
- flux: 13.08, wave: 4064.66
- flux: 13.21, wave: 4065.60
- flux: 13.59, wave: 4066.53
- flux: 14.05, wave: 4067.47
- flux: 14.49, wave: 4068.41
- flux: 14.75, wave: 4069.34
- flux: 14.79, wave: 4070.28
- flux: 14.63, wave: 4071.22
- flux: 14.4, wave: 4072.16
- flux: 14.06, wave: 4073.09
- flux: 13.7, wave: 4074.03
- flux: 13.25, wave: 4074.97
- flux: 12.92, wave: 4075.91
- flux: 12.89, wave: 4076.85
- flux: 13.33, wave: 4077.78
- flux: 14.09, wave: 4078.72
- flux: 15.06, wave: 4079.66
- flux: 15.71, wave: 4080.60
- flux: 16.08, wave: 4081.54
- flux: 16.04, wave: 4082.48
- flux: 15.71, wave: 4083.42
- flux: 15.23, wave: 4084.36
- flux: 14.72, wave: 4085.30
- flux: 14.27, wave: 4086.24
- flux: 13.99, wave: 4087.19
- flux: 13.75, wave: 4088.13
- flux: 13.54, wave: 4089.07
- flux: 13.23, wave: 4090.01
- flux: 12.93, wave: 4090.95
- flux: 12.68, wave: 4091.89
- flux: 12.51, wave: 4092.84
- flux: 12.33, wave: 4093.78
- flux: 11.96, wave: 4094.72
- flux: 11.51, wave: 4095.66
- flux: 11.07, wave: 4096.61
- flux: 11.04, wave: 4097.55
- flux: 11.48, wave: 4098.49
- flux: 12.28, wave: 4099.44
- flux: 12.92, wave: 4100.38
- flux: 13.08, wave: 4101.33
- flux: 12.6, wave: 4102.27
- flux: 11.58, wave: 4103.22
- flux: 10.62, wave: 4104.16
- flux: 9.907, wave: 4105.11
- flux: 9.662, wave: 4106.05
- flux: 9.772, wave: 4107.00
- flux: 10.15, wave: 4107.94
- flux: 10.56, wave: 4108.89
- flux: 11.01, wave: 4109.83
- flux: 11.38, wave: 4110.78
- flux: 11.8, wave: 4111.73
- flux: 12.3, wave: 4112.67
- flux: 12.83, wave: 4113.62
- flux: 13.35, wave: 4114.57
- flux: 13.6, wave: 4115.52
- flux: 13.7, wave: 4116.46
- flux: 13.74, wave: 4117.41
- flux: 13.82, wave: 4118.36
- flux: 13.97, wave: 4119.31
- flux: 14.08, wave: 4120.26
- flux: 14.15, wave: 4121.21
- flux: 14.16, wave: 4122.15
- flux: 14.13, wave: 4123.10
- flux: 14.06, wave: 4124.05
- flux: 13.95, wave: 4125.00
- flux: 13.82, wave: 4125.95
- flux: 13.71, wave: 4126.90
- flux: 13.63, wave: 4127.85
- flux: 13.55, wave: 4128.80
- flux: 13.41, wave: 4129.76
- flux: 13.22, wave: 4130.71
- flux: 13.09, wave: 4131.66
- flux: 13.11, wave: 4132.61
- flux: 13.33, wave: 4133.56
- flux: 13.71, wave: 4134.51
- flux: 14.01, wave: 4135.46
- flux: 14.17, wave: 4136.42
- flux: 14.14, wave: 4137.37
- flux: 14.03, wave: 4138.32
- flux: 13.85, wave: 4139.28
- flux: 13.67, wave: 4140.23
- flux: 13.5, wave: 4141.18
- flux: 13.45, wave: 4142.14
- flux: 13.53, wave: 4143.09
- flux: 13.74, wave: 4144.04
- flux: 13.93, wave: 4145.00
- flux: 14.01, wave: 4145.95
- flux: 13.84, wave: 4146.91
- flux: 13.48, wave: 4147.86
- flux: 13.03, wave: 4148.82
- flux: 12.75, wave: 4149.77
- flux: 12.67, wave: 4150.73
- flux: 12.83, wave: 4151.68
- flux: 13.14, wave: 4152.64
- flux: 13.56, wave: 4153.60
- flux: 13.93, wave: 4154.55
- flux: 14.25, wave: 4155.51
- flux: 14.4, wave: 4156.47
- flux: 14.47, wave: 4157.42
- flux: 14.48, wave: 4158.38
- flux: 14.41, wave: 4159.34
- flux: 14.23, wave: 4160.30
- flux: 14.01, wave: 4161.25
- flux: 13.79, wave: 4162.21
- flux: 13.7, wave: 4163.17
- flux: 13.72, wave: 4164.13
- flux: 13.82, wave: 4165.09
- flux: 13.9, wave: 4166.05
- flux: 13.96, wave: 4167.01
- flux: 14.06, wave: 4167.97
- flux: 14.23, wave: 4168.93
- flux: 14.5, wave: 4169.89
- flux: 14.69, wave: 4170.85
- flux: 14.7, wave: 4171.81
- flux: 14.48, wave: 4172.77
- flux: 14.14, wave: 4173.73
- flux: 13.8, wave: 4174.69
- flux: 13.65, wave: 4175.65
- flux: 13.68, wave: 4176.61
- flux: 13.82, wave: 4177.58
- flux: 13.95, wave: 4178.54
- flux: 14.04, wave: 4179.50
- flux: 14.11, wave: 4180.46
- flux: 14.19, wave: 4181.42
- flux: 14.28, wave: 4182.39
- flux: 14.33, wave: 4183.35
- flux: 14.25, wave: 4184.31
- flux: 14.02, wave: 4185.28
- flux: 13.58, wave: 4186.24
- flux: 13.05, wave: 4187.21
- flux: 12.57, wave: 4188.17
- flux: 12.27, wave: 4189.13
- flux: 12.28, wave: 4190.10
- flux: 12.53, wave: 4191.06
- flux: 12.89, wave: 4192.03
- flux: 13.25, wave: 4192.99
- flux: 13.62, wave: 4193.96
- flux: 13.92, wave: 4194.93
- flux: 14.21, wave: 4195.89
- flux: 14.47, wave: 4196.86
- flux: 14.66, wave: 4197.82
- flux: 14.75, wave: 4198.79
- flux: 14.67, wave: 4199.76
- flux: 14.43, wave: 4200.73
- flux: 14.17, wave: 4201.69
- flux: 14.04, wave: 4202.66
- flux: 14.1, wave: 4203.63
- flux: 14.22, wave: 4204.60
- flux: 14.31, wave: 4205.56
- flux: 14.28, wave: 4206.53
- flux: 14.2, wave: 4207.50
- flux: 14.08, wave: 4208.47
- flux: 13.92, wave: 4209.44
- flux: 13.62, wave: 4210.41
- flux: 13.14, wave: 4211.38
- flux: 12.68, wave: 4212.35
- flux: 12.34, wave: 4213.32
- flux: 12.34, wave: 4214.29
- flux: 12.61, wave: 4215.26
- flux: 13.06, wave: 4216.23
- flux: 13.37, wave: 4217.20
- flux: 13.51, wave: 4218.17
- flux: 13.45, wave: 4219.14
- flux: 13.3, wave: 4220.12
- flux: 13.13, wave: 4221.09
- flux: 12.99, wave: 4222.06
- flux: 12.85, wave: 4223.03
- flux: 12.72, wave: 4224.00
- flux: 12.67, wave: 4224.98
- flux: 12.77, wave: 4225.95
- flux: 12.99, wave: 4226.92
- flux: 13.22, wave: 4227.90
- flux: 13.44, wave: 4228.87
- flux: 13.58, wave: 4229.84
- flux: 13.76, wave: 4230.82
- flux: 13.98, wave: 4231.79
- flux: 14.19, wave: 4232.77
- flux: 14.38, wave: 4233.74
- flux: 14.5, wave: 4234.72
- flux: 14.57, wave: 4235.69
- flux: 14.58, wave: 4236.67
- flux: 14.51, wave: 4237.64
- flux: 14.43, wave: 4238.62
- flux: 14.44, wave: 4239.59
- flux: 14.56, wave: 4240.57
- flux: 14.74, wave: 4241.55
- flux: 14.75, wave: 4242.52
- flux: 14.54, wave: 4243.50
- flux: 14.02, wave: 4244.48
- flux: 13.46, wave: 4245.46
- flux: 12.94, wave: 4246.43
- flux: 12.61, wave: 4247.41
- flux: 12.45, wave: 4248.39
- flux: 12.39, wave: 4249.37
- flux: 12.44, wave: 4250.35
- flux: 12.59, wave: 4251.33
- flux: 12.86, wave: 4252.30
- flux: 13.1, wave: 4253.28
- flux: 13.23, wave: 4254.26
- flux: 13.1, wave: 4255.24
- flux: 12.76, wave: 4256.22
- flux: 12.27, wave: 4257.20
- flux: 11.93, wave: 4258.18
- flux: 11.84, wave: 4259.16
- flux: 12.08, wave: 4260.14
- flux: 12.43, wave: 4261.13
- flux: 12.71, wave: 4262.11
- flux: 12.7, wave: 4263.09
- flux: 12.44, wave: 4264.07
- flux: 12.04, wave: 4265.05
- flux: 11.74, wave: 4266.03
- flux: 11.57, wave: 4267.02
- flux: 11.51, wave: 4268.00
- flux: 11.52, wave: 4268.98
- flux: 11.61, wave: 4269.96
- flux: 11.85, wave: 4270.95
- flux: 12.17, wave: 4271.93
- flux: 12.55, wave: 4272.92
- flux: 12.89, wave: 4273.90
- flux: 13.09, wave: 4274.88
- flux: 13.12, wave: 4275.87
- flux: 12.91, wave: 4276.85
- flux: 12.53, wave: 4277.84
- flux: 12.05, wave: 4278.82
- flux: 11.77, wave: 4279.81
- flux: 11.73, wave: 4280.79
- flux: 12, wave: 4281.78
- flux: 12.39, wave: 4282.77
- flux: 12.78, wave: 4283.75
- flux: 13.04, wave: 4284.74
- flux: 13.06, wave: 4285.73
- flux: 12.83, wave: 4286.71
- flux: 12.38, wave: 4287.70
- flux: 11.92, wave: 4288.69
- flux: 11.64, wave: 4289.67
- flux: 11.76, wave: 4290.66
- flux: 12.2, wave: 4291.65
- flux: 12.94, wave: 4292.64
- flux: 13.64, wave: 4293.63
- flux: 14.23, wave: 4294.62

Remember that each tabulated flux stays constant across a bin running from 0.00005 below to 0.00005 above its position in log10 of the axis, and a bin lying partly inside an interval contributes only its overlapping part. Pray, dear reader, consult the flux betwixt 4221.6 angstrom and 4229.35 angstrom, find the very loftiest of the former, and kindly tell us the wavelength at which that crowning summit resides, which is 4228.87 angstrom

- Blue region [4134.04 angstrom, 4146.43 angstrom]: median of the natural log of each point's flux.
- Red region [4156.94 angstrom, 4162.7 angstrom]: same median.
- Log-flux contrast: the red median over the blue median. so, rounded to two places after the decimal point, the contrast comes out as 1.01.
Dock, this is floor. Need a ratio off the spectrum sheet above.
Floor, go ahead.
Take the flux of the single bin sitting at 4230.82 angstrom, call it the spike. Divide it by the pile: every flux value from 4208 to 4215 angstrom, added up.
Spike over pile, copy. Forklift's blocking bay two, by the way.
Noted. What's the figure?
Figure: 0.149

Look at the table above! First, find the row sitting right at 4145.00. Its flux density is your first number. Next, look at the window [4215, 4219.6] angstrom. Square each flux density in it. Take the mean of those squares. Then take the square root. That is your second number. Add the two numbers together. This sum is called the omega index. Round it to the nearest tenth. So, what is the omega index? 27.1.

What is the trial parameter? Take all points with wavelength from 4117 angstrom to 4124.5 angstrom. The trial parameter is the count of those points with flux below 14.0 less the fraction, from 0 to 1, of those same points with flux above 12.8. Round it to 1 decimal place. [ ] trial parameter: 2.0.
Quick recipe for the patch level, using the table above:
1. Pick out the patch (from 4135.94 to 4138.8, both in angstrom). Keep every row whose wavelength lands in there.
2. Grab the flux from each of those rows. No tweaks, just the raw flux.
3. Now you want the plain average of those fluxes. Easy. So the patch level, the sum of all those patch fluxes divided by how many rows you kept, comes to 14.1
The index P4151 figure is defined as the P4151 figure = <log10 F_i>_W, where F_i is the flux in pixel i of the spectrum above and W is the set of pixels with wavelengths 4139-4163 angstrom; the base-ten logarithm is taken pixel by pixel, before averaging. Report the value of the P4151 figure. 1.14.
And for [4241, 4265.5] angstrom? 1.11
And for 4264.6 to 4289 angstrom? 1.09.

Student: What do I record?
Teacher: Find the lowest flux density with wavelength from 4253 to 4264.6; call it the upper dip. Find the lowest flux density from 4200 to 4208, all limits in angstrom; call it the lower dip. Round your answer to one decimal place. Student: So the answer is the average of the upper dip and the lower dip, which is 12.9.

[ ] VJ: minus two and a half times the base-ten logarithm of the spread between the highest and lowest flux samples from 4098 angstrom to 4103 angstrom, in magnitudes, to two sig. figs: -0.51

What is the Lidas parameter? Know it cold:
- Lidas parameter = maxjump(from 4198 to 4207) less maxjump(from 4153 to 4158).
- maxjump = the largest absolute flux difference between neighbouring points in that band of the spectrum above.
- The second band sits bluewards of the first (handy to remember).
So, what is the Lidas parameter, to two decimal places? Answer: -0.11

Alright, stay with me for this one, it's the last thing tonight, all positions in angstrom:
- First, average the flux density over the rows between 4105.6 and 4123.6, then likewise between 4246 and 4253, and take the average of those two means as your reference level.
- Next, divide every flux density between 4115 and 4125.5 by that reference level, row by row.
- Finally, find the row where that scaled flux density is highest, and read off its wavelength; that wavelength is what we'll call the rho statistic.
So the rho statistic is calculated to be 4122.15 angstrom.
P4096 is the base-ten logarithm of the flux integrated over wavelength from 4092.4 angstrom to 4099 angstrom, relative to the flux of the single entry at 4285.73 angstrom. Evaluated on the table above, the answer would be 0.77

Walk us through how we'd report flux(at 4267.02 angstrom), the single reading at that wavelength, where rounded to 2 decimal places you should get 11.57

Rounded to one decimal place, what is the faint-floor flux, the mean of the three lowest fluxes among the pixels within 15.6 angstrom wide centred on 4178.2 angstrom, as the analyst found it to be 13.7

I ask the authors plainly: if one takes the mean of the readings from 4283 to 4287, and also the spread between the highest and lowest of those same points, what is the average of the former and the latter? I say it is 6.6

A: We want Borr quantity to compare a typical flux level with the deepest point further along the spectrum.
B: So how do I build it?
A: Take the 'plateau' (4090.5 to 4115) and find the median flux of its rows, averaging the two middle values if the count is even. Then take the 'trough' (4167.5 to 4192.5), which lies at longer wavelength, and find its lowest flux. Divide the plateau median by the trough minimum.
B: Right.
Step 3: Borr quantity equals 0.953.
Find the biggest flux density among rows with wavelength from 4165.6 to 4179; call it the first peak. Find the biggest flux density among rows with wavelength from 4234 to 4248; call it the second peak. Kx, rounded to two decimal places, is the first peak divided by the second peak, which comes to 1.00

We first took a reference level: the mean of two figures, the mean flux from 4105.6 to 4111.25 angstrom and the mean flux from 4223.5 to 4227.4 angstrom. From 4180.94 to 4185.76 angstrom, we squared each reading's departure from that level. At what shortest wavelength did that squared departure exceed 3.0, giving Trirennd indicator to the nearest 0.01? 4181.42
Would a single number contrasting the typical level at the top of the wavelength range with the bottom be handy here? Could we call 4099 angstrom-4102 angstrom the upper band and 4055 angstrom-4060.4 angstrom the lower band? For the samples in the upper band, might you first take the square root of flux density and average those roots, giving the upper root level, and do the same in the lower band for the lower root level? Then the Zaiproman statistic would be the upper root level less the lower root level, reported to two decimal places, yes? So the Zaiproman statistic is -0.15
